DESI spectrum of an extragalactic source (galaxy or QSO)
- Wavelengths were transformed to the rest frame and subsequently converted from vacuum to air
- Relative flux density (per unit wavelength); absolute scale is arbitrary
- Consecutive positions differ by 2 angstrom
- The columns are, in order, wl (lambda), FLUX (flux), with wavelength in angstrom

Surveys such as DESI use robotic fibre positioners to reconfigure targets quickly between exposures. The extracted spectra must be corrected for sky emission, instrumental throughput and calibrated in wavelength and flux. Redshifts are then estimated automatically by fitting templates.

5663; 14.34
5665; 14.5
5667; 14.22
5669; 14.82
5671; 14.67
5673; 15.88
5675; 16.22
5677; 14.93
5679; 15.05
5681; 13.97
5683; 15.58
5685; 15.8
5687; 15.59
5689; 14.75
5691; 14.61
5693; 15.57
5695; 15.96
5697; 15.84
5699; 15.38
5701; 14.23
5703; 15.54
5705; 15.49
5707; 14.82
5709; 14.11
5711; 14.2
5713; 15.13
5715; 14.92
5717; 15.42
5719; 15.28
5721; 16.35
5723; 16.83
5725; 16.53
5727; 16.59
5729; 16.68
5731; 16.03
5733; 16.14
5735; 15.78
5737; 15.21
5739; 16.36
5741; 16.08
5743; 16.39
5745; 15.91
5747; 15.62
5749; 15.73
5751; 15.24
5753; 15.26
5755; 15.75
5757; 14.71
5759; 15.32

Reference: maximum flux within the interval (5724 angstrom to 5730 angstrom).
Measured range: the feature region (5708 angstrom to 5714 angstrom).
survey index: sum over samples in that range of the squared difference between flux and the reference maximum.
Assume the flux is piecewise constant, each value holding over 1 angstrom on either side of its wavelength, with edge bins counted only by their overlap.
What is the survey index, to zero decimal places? 15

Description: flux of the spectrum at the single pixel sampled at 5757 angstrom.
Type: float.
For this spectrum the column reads 14.71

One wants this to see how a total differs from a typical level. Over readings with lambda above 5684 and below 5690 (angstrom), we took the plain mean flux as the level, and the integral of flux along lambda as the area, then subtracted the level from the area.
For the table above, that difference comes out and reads 77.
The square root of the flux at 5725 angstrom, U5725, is 4.07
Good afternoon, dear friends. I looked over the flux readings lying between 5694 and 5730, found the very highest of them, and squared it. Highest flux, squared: 283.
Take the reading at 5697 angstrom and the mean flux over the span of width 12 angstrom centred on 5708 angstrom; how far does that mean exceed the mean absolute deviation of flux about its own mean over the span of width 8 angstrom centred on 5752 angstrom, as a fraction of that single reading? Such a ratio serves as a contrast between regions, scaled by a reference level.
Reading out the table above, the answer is 0.92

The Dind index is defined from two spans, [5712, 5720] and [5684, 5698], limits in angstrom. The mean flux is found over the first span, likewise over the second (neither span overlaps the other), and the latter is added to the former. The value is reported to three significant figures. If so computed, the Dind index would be 30.6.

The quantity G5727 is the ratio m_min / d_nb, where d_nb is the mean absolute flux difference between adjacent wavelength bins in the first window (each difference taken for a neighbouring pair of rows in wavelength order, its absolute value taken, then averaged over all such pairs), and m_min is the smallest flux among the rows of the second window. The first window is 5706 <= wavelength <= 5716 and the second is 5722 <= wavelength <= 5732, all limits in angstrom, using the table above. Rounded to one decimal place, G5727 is 33.1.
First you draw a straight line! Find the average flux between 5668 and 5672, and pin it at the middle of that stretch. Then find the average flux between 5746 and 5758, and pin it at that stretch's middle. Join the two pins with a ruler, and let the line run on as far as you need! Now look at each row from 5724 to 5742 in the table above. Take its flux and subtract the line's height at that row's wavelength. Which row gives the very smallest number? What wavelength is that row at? 5737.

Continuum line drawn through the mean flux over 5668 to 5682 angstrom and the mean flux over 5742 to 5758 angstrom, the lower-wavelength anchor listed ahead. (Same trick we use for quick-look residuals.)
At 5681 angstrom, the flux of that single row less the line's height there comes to -1.1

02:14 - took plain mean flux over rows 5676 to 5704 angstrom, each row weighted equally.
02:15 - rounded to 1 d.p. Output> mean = 15.2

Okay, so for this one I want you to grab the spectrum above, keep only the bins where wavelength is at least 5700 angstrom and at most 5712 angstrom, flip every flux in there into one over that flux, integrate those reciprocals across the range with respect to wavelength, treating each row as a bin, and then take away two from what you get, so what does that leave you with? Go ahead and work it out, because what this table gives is -1.18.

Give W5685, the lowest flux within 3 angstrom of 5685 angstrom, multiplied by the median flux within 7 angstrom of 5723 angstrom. 258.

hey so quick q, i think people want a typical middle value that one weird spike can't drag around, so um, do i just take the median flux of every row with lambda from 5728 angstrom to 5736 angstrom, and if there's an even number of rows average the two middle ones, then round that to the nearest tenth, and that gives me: 16.1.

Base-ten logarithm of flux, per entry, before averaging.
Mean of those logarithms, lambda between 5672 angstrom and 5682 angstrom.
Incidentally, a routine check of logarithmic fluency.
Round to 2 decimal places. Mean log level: 1.18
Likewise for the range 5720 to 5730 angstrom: 1.22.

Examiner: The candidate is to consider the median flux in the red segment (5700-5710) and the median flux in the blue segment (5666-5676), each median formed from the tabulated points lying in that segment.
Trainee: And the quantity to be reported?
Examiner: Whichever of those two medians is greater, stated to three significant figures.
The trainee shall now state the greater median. 14.8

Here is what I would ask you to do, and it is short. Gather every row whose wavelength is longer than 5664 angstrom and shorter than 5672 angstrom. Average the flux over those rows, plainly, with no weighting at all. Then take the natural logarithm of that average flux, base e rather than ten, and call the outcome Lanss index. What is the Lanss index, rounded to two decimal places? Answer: 2.68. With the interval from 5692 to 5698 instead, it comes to 2.76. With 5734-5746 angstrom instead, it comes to 2.77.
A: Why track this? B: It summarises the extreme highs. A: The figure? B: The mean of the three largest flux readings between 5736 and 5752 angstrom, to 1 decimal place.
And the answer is 16.3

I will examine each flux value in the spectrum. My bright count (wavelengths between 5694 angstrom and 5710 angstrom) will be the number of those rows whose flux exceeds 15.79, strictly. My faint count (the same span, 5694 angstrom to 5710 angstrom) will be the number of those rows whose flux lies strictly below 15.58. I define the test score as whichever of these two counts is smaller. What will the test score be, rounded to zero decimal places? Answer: 2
